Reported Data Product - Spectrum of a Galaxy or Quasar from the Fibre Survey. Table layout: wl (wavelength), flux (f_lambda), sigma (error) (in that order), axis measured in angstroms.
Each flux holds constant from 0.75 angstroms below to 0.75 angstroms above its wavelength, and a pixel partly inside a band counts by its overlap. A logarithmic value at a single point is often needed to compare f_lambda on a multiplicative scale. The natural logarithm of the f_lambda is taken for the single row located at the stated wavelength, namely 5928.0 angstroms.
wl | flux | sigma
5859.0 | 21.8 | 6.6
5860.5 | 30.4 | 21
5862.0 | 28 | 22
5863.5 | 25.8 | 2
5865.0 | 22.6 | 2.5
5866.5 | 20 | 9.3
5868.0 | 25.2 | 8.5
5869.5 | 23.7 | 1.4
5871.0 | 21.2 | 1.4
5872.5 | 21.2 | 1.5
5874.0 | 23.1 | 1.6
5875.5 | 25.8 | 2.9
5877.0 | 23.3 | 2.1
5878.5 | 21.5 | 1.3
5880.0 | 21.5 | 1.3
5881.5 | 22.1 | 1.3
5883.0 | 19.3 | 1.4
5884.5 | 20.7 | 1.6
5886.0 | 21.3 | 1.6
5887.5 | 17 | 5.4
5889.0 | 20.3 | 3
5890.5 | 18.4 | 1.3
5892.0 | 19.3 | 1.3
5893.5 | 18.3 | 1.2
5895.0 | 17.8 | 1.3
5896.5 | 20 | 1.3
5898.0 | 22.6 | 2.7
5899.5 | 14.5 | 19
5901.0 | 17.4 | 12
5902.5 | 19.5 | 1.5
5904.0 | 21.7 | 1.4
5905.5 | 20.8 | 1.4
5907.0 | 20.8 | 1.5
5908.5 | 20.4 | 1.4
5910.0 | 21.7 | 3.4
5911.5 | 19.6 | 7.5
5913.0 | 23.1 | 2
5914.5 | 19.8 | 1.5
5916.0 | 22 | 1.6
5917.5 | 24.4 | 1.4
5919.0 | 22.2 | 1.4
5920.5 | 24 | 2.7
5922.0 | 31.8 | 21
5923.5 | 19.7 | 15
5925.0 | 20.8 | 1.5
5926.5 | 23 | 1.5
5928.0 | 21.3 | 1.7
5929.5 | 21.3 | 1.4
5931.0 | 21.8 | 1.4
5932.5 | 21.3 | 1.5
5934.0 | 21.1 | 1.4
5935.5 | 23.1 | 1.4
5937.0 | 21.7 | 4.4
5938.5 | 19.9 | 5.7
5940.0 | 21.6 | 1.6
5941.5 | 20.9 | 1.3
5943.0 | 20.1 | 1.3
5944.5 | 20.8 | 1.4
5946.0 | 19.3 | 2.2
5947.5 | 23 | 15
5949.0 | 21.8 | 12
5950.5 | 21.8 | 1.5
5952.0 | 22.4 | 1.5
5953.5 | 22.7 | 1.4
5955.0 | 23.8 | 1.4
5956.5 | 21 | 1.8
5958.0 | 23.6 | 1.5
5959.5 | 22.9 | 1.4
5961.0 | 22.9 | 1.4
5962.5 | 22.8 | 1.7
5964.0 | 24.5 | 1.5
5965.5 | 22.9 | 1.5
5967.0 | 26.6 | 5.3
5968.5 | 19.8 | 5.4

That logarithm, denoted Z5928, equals 3.06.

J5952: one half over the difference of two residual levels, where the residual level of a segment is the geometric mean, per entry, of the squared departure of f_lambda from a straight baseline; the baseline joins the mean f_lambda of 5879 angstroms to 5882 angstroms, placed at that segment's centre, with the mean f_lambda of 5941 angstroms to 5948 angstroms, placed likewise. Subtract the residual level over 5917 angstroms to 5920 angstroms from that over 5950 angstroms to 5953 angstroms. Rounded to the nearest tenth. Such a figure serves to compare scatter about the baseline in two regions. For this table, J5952 -0.4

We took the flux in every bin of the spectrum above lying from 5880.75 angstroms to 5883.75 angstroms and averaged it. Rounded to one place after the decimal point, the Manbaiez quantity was 20.7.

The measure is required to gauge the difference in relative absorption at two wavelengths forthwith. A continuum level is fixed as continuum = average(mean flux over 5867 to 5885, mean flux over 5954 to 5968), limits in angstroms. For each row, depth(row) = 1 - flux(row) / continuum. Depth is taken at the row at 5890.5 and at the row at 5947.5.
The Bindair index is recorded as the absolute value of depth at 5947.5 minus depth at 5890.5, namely 0.201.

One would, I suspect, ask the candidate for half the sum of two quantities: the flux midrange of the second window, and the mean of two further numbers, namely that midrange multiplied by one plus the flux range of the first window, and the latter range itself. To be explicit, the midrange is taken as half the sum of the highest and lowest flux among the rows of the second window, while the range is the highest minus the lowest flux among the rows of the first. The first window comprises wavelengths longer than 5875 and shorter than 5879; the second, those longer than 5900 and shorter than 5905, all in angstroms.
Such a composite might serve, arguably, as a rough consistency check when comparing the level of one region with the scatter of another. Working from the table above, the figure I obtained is 37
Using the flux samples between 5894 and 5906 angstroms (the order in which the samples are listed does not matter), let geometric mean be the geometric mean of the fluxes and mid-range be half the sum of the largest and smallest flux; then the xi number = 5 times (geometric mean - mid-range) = 2.9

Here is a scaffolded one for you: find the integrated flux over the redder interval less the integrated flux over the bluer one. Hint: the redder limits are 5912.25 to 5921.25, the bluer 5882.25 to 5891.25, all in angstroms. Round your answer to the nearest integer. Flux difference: 28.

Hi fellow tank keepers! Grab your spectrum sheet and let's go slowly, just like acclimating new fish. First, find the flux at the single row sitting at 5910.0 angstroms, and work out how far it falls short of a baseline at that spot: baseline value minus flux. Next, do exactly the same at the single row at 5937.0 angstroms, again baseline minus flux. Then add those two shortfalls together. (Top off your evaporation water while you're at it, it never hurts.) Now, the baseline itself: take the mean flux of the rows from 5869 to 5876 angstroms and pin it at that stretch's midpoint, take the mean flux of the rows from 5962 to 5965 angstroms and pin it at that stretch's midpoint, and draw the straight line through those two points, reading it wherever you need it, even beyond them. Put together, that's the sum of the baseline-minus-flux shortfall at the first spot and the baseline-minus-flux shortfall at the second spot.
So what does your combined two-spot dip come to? 3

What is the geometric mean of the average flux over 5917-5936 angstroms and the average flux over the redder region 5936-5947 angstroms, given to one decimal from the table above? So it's 21.7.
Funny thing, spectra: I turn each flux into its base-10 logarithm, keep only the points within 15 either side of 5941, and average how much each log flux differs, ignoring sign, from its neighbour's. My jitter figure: 0.022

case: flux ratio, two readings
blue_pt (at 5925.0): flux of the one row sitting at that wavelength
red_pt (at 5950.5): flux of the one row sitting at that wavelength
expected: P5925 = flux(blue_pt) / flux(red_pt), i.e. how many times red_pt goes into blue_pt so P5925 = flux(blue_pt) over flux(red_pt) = 0.95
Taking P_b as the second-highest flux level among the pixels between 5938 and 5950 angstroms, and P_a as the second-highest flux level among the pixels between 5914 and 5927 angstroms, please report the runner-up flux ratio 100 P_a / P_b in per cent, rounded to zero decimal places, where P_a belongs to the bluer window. 112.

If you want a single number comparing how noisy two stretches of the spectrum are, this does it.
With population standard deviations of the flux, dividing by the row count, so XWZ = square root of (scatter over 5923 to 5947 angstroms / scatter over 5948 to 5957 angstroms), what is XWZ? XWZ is 1.1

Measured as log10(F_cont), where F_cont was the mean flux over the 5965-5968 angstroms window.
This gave 1.39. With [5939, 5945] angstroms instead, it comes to 1.32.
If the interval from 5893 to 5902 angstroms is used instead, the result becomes 1.27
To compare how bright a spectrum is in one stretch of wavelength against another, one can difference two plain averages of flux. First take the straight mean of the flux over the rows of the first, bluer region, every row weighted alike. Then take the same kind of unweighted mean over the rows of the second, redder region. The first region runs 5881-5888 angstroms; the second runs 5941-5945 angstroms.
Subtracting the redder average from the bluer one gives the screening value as -0.5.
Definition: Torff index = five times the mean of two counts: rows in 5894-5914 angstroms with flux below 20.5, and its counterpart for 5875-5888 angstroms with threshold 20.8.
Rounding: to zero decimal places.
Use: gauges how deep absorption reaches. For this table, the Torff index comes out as 25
